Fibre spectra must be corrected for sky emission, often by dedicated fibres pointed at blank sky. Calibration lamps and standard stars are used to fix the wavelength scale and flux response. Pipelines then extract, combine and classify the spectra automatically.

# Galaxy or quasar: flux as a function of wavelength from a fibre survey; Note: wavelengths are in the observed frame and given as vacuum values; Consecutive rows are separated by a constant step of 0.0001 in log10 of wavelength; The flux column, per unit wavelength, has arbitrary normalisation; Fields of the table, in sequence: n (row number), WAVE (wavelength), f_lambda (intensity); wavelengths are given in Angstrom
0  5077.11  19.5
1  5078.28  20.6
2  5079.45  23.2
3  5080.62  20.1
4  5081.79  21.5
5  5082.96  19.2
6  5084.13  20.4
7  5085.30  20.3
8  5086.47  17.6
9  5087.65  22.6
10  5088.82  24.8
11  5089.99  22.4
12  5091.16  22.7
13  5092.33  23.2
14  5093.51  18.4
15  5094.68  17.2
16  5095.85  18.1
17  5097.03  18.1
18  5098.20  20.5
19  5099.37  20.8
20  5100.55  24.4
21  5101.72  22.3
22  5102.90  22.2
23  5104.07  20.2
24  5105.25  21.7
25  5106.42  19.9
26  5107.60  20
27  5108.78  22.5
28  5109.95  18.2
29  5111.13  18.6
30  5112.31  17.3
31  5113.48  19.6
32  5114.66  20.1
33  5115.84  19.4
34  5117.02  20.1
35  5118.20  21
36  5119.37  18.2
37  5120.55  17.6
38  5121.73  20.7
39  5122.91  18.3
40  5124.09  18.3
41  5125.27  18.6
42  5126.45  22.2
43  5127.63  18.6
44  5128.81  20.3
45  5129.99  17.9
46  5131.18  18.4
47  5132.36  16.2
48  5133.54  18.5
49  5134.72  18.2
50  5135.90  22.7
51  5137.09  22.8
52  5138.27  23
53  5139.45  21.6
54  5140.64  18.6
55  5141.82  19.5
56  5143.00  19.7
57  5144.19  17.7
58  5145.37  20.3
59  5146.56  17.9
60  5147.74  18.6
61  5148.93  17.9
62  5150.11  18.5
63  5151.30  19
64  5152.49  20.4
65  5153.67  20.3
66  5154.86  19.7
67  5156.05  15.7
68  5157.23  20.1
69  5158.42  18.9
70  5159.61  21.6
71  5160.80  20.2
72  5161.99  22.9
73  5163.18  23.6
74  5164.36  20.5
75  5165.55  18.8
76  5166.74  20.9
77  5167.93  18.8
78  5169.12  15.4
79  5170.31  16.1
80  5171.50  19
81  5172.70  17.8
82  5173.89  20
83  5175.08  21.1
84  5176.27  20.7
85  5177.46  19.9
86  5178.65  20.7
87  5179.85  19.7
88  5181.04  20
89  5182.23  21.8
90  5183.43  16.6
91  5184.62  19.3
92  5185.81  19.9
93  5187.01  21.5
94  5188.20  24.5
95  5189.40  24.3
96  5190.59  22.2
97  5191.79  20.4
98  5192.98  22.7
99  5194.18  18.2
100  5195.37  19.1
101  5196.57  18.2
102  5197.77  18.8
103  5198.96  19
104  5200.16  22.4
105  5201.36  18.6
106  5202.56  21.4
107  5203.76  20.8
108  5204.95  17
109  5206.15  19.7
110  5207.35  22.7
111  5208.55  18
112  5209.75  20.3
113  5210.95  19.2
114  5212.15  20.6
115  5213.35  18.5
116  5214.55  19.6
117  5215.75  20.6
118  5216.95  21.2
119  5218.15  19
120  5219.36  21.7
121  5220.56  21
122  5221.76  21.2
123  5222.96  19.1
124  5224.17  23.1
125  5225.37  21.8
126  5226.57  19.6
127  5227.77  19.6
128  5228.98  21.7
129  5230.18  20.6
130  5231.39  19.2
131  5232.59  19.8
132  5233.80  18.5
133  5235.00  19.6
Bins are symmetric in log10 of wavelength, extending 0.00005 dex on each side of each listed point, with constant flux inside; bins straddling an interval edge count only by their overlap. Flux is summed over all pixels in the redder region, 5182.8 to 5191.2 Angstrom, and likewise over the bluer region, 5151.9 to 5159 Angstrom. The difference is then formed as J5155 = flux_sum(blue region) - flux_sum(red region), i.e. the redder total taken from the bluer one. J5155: -33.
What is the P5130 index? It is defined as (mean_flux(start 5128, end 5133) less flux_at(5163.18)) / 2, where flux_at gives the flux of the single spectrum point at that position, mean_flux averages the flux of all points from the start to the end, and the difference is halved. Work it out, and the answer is -2.7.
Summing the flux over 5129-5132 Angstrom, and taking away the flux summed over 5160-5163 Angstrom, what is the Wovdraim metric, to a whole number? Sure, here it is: -7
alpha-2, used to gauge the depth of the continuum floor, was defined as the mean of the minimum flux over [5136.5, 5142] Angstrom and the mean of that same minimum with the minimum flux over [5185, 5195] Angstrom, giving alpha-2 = 18.5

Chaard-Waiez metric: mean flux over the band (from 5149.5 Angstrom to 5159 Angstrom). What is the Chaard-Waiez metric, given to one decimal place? 19.1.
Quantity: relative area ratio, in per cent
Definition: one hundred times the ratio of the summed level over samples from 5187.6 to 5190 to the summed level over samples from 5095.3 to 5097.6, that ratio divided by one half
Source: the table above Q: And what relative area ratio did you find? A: 270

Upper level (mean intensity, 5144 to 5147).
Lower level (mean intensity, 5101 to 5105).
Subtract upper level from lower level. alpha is 2.9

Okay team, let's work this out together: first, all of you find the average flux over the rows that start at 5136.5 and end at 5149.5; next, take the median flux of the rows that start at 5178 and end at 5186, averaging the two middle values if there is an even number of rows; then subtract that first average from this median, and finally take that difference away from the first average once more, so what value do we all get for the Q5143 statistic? 19.7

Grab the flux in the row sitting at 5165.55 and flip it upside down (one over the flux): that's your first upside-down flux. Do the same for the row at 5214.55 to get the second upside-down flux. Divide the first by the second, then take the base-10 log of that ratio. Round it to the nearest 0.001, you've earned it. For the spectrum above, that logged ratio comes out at 0.018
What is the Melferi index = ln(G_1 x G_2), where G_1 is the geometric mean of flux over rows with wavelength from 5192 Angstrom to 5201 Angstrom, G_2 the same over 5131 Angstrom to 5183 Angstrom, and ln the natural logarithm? 5.95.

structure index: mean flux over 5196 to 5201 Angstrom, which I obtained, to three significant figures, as 19.6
